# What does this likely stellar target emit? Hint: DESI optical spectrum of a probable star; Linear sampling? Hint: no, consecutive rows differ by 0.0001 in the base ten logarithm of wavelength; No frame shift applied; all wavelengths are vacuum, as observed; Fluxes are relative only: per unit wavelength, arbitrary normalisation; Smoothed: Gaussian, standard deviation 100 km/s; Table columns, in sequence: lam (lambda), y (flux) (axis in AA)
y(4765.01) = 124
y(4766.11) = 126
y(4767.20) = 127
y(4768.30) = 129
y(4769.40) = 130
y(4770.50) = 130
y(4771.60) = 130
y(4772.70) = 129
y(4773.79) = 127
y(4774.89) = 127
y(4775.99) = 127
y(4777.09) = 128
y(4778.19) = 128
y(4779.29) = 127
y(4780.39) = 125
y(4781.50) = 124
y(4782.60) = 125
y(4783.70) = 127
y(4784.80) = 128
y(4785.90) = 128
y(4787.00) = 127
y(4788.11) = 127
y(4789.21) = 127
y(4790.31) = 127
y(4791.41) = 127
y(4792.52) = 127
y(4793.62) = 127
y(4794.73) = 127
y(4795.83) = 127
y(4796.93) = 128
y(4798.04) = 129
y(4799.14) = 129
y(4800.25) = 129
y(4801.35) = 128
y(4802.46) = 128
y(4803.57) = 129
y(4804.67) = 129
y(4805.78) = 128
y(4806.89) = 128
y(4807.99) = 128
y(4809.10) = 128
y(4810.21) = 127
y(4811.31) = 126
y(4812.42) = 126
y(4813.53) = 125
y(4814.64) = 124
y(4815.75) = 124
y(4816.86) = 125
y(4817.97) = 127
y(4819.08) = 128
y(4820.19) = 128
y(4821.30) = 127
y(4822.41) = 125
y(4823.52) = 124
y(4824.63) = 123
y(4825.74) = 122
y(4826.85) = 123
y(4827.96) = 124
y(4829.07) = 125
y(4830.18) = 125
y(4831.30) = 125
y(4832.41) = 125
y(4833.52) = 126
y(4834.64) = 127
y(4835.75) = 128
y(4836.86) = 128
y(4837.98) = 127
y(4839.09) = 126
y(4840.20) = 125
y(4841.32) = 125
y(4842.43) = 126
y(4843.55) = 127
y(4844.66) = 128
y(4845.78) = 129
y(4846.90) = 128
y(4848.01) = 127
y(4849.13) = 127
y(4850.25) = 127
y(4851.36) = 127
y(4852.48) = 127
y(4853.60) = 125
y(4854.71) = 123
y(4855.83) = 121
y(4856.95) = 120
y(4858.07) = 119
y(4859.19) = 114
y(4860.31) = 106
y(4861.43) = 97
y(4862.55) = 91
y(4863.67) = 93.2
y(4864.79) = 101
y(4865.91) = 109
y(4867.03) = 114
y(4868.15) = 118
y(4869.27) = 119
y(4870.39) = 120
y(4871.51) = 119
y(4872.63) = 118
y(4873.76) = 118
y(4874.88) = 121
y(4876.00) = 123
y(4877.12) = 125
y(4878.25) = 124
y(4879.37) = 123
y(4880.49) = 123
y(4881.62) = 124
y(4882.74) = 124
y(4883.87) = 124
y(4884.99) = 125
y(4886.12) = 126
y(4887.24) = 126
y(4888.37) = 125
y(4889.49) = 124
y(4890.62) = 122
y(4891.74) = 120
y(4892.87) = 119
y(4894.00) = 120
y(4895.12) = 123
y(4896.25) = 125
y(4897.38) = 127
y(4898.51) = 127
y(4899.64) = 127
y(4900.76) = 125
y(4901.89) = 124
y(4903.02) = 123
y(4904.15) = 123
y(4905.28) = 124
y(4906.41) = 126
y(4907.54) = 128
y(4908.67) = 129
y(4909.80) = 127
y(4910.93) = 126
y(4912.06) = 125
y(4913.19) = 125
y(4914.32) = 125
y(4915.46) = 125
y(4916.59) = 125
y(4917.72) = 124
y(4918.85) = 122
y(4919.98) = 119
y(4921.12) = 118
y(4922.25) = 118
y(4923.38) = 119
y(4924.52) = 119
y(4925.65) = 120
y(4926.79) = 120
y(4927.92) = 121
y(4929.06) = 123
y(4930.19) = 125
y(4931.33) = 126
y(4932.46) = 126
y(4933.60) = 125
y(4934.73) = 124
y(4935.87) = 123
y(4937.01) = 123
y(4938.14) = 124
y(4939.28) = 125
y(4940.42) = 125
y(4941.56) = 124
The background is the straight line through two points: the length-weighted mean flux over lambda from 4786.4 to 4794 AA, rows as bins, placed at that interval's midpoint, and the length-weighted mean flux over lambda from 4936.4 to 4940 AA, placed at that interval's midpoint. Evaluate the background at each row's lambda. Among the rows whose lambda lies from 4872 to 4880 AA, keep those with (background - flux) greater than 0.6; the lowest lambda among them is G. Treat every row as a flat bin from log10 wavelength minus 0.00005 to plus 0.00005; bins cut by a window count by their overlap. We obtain 4872.63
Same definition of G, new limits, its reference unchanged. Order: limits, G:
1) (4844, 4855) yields 4853.60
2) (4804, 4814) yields 4813.53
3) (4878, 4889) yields 4878.25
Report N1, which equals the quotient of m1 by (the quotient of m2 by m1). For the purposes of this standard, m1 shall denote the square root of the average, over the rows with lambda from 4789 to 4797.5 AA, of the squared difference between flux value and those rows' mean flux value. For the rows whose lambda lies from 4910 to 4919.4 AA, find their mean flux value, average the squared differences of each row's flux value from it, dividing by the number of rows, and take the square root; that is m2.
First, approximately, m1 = 0.3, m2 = 1.1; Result 0.1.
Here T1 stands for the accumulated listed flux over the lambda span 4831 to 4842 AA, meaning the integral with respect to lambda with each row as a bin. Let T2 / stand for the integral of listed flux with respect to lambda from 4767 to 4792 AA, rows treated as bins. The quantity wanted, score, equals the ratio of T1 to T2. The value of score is 0.44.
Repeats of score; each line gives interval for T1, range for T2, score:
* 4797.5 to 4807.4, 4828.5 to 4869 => 0.26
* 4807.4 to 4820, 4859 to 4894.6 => 0.38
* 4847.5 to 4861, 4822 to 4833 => 1.20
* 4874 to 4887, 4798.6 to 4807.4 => 1.42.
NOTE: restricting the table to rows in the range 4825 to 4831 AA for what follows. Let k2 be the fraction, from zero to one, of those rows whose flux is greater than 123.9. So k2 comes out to 0.60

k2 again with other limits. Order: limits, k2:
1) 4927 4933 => 0.60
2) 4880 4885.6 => 0.80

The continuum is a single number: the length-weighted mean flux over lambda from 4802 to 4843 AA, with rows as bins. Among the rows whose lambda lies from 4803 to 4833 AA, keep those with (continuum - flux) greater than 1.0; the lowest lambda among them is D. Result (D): 4813.53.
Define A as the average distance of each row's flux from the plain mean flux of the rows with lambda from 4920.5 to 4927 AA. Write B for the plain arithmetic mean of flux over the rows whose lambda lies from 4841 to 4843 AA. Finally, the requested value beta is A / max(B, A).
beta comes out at 0.005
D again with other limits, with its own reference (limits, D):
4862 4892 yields 4862.55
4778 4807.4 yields 4780.39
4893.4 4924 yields 4894.00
